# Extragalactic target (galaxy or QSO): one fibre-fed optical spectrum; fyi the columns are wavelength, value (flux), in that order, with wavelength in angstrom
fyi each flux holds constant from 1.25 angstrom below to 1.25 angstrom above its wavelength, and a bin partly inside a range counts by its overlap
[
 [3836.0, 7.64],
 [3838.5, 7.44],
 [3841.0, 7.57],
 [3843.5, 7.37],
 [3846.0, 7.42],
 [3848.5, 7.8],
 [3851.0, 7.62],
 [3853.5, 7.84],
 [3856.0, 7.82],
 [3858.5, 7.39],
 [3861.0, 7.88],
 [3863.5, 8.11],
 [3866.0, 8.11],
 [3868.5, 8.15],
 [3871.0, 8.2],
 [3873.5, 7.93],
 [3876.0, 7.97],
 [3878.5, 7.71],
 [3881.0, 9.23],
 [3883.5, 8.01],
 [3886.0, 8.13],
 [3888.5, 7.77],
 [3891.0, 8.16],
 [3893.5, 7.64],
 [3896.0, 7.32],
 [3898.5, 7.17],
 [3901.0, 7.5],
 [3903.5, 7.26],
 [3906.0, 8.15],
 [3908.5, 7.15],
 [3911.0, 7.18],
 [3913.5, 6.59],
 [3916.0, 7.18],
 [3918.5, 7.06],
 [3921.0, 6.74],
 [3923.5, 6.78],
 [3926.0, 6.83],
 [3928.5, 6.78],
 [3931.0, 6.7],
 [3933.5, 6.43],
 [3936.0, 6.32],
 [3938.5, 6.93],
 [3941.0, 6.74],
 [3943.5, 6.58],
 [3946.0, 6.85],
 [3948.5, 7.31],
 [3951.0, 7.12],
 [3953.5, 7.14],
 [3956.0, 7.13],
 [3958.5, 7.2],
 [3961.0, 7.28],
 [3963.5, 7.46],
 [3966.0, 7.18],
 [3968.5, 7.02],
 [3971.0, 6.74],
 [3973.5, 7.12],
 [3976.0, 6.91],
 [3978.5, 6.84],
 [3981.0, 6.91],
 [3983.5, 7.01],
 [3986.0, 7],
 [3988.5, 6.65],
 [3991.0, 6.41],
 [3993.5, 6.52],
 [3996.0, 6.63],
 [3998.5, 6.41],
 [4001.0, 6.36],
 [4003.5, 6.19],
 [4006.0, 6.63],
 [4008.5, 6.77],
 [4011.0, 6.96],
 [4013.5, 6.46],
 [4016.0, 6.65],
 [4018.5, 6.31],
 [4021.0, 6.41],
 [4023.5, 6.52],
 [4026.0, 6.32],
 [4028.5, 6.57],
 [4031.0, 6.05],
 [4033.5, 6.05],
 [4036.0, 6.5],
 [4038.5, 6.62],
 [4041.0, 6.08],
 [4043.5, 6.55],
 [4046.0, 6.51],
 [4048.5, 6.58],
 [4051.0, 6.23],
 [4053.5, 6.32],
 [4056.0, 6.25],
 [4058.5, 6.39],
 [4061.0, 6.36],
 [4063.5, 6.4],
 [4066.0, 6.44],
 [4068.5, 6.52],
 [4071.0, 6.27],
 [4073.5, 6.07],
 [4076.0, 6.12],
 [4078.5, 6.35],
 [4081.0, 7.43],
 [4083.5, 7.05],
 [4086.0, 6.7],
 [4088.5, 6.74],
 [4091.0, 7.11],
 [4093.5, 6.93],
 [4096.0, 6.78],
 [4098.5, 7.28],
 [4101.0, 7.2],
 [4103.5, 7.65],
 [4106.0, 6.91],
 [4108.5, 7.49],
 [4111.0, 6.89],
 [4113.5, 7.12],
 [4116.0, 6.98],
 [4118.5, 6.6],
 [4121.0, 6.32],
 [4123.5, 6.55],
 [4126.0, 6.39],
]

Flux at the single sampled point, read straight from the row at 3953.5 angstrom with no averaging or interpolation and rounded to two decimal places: 7.14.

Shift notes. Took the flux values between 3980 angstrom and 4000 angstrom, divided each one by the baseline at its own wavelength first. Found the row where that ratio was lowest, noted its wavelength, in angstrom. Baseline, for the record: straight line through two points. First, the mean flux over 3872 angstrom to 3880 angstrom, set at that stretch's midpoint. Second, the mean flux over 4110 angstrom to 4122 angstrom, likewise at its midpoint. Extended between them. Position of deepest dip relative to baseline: 3991.0 angstrom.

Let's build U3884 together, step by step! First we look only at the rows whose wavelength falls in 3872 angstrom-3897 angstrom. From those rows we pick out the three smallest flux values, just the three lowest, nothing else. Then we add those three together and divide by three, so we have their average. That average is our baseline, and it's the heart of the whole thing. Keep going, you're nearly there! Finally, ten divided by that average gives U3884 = 1.32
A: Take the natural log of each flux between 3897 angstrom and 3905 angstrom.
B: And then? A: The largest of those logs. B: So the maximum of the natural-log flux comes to 2.01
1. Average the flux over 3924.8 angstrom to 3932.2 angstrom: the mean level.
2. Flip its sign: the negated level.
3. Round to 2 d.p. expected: -6.77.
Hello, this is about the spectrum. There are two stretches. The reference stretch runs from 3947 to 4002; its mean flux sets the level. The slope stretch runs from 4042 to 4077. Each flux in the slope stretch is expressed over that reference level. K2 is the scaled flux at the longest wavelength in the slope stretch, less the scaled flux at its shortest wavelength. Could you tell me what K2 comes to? -0.062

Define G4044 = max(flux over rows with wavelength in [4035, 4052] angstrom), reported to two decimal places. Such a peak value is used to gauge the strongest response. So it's 6.62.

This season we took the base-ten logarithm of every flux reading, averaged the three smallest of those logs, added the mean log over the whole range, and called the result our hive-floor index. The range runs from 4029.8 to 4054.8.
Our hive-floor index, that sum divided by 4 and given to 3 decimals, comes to 0.396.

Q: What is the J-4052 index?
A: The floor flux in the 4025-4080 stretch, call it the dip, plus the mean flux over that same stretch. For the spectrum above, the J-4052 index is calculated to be 12.4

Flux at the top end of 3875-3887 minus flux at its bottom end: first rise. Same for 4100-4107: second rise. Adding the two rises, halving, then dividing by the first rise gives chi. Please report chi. -0.4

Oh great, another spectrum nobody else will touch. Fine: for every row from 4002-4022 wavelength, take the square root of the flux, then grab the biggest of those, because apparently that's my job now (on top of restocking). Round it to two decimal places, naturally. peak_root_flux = 2.64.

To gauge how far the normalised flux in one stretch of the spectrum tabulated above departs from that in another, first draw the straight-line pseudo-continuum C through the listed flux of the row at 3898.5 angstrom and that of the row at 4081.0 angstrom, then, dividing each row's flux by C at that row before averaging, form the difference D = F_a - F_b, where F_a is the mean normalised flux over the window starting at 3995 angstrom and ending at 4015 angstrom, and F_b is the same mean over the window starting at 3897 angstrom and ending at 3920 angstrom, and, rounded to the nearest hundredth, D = -0.11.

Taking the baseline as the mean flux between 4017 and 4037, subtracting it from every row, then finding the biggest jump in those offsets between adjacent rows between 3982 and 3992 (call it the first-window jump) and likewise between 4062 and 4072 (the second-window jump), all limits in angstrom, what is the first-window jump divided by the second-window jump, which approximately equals 1.4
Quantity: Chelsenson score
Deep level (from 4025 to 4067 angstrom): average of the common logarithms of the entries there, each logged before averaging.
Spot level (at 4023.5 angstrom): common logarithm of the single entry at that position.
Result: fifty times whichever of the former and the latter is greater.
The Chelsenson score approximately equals 40.7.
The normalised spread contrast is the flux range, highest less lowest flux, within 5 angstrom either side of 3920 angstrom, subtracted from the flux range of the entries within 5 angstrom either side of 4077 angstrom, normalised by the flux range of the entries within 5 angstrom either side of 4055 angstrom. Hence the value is 5.75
